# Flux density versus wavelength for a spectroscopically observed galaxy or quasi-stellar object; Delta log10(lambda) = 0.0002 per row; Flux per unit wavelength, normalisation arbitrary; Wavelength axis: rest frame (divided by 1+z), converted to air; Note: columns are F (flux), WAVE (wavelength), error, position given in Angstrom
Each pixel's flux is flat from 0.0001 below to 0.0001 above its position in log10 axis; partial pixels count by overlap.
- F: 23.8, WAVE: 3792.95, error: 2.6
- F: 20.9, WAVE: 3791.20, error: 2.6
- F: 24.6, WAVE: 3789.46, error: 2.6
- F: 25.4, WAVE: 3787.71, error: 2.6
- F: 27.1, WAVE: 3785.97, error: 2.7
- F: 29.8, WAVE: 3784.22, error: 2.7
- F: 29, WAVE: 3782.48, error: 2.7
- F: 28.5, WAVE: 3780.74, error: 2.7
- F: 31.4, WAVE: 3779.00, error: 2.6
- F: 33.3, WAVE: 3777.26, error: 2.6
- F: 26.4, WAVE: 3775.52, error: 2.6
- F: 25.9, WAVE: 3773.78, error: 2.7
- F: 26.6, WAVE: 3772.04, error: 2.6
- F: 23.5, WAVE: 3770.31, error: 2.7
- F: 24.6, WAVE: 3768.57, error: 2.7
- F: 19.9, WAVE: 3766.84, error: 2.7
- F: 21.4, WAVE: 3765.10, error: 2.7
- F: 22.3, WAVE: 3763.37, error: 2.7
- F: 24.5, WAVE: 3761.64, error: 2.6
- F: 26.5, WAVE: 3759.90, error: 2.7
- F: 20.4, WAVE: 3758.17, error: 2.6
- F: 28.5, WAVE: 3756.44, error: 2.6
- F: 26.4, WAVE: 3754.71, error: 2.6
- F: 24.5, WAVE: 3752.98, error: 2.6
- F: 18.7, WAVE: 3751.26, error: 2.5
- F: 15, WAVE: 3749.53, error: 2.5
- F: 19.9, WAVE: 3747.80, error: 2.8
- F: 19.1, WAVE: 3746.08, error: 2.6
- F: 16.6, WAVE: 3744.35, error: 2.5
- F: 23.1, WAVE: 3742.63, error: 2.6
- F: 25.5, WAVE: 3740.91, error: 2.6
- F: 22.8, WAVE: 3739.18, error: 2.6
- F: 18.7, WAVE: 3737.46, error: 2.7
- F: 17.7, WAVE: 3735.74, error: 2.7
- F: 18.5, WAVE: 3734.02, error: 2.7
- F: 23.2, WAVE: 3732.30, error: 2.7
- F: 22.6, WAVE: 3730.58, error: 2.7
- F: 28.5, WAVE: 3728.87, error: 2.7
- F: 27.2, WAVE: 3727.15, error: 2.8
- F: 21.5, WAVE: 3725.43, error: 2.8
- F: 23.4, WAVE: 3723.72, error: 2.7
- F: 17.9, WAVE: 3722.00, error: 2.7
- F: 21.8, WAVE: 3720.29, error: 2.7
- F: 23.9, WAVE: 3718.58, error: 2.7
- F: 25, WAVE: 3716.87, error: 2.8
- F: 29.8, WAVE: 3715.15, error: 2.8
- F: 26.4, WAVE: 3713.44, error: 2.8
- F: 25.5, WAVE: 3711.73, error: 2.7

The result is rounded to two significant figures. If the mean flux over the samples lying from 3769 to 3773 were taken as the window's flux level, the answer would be 25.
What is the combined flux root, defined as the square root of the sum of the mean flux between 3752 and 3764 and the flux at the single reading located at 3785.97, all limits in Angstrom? 7.20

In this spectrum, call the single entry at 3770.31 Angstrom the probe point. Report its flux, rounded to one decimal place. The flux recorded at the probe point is 23.5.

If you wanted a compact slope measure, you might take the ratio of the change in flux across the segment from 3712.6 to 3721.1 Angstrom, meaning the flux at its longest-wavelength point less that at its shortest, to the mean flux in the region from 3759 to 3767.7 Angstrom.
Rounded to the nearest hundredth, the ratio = -0.20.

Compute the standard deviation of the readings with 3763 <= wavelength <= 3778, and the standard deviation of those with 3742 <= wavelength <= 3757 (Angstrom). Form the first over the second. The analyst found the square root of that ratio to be 0.93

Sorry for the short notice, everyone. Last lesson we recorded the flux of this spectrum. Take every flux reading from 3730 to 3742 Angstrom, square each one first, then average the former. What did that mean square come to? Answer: 461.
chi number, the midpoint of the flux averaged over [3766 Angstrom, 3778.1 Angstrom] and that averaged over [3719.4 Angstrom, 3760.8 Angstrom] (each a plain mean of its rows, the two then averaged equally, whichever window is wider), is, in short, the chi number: 23.9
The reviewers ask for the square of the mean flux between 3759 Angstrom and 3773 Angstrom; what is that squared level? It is 560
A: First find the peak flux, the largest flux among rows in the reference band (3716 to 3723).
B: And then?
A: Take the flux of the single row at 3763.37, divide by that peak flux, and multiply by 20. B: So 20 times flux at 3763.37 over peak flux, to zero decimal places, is 18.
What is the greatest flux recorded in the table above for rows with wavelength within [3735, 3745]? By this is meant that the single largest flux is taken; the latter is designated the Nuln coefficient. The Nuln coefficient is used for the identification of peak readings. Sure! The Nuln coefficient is 25.5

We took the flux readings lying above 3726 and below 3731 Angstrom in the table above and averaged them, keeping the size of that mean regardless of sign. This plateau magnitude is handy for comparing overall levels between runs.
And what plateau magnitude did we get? 26.1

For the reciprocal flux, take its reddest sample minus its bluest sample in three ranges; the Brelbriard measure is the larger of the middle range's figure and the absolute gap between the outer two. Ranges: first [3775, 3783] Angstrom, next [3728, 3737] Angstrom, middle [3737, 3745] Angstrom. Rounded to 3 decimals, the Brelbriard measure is 0.025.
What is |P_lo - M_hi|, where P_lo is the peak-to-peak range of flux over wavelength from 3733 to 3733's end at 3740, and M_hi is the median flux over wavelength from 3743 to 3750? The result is 13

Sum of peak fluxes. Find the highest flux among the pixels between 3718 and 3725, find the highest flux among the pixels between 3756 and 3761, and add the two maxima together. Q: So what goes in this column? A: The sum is 52.4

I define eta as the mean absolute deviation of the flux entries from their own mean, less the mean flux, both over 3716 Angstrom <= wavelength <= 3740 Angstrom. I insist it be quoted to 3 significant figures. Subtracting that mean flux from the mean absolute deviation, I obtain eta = -19.8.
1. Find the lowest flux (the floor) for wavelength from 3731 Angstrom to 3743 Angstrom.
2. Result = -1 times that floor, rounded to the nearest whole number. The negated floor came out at -18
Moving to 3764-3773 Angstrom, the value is -20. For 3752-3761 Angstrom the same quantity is -20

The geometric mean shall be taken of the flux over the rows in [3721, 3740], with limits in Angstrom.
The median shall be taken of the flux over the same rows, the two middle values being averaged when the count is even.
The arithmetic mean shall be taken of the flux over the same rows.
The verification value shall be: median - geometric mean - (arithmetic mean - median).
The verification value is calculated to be 1.5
